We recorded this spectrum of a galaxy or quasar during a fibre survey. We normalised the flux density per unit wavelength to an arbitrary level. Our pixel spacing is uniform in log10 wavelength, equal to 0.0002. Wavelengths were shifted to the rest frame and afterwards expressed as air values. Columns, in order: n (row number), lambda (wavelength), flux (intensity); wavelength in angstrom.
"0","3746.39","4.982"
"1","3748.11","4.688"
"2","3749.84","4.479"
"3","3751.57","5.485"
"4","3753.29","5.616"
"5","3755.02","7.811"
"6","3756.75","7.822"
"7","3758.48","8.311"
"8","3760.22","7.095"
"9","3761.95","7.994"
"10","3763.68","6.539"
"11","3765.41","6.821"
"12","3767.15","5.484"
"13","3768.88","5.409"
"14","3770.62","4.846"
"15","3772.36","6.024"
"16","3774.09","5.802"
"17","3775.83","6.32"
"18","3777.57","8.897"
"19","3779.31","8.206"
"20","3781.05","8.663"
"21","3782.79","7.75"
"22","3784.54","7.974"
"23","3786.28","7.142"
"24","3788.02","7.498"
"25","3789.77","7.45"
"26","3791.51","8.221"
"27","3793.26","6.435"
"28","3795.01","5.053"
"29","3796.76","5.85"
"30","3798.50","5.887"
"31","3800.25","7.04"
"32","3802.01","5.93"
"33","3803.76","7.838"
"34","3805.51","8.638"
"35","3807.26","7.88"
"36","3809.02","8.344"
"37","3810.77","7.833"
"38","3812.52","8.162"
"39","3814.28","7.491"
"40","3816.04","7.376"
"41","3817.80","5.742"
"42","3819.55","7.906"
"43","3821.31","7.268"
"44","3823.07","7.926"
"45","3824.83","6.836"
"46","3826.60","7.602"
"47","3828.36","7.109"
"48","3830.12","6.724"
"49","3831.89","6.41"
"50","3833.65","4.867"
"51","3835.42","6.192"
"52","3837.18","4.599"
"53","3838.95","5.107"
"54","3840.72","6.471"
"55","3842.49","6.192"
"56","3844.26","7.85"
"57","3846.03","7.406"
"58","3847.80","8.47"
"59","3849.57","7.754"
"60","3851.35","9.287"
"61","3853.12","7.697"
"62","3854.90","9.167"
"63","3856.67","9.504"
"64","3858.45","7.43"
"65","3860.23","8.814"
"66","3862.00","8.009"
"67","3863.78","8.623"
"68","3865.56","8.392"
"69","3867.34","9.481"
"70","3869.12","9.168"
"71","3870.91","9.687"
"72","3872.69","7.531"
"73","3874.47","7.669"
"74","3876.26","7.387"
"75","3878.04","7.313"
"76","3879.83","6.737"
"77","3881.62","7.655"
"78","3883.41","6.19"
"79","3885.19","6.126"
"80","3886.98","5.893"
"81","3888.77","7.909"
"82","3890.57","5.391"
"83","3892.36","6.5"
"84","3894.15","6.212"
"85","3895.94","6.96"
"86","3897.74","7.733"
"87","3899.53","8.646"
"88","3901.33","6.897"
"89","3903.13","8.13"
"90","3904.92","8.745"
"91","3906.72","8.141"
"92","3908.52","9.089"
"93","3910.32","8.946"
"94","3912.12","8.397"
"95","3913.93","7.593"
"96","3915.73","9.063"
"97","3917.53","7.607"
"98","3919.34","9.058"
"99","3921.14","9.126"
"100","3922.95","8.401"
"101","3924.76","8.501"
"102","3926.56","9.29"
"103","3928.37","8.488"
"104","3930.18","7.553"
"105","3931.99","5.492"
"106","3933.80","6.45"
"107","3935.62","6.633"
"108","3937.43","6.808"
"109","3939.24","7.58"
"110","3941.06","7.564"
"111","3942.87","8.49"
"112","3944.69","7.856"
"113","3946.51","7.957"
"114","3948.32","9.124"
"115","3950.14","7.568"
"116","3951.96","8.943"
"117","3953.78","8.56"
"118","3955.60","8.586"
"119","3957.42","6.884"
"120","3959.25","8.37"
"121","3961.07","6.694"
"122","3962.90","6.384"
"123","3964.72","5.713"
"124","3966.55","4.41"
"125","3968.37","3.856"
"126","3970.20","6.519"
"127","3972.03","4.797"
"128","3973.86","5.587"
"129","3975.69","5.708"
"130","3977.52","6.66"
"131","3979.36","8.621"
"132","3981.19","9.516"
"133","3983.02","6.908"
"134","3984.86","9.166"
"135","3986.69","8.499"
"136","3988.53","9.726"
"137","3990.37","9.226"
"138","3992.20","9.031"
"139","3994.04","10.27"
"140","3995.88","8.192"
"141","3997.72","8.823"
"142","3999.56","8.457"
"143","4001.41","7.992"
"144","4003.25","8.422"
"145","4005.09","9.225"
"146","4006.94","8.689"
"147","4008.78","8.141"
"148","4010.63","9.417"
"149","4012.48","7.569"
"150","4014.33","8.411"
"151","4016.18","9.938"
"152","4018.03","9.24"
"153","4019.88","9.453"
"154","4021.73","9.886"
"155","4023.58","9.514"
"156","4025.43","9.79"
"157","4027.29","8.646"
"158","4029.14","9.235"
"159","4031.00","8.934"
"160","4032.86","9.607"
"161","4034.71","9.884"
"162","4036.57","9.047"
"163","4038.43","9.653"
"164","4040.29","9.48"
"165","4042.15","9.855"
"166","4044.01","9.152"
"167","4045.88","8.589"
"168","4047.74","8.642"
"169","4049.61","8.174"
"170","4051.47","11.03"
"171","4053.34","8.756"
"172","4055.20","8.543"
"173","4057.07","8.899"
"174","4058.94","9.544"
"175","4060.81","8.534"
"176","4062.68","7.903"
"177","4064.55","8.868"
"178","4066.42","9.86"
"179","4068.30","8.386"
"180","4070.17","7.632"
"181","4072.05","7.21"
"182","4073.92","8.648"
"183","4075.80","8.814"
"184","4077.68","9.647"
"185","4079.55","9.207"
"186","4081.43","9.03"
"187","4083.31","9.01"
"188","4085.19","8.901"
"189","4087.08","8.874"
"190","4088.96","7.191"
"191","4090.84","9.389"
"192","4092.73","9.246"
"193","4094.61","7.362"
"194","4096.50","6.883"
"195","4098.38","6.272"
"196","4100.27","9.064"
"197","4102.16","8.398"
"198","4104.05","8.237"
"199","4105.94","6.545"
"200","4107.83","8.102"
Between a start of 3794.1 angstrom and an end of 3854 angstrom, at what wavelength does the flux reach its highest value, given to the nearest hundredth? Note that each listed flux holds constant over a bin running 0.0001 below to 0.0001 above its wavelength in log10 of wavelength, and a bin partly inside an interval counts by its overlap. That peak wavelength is 3851.35 angstrom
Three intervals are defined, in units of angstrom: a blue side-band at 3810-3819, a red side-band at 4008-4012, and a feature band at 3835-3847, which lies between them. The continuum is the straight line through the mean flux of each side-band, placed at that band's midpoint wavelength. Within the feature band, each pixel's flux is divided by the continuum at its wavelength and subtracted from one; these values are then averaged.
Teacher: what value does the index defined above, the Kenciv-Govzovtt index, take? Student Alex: 0.17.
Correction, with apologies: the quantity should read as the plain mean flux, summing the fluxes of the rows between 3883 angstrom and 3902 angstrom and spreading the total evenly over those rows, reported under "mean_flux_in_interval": 6.8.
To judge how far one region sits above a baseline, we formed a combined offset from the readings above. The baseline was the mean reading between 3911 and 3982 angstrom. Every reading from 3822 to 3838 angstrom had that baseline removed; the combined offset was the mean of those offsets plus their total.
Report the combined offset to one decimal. -9.7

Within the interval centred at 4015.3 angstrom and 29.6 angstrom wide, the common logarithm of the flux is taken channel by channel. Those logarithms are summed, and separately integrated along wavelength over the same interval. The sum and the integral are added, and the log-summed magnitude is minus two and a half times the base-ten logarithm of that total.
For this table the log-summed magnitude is -4.09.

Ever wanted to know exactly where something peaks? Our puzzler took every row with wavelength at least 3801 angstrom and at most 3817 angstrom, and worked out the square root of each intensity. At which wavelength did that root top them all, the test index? 3805.51 angstrom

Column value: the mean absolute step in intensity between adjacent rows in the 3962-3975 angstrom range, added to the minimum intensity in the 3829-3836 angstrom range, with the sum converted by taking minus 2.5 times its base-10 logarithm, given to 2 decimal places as -1.97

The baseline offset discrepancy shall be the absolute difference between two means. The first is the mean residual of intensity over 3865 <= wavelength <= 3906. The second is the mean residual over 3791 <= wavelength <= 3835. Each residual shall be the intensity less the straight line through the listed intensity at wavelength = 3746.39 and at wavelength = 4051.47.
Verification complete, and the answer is 1.0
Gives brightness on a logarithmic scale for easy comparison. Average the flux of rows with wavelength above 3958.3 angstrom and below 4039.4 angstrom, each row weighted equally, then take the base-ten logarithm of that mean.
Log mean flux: 0.92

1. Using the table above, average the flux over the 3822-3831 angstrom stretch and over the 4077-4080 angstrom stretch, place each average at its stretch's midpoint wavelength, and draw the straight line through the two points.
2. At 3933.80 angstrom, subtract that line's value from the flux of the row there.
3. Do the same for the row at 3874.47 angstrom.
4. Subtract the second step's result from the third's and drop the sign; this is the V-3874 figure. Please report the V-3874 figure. 1.7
